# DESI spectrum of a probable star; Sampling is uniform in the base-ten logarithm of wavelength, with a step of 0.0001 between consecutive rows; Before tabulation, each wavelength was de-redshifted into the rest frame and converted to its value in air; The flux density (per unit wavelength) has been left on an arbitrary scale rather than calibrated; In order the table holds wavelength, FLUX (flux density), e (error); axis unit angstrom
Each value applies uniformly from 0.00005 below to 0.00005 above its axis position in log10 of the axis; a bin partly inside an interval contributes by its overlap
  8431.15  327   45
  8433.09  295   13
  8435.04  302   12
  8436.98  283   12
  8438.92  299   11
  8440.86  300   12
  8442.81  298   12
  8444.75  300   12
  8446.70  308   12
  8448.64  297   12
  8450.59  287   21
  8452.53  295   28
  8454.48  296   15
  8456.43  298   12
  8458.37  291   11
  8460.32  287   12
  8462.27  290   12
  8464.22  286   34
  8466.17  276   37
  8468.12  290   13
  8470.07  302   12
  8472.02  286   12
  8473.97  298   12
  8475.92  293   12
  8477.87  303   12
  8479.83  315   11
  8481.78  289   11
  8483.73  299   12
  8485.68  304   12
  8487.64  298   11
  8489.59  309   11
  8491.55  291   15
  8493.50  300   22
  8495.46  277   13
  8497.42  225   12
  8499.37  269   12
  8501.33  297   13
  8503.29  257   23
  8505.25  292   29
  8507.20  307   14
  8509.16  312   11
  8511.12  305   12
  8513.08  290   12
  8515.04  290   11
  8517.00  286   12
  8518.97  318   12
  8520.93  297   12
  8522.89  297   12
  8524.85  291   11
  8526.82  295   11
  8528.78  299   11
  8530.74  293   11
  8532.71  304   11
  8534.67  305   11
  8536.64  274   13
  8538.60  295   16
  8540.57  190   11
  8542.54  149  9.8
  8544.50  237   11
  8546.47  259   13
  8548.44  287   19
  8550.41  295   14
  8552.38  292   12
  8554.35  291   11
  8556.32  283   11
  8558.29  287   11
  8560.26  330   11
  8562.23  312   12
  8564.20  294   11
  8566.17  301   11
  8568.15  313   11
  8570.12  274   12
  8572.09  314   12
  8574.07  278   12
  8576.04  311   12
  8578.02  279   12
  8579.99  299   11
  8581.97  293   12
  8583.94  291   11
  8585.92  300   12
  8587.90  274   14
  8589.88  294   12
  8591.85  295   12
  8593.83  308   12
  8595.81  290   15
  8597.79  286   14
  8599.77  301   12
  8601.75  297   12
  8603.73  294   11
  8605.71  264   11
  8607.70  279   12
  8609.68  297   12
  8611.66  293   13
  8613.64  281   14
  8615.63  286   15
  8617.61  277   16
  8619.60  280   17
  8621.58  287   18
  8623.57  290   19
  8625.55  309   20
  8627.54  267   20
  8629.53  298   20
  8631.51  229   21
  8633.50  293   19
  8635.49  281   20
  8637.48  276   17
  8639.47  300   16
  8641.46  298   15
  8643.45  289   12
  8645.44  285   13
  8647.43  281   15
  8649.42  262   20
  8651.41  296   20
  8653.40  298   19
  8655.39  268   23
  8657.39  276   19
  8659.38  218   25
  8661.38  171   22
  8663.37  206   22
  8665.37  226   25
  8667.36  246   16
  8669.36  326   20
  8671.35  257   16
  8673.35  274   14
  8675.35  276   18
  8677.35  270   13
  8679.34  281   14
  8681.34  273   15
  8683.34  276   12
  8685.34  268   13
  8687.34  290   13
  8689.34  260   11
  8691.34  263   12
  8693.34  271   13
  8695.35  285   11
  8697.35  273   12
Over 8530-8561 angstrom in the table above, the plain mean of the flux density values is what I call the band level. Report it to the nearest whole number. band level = 273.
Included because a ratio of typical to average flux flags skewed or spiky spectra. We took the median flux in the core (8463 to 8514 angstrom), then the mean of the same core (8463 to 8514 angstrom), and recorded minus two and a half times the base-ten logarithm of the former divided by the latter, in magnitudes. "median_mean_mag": -0.014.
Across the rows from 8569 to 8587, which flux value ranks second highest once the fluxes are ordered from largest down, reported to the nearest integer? 311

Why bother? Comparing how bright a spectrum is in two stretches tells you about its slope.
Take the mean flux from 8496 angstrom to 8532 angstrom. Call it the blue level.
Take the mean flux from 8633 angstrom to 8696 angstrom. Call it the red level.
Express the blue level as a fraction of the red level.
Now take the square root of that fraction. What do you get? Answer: 1.04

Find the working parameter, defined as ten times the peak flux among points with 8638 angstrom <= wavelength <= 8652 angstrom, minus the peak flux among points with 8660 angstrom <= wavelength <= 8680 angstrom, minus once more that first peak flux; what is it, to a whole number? 2374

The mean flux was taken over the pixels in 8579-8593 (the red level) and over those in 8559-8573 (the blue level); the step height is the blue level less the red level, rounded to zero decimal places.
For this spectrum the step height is 13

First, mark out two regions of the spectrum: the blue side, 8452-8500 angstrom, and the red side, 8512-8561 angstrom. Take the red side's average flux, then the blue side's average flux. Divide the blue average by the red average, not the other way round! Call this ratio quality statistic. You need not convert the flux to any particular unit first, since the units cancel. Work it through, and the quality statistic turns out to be 1.03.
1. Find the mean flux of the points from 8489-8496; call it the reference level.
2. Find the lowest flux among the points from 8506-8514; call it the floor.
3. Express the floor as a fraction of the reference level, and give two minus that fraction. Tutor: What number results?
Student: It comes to 1.01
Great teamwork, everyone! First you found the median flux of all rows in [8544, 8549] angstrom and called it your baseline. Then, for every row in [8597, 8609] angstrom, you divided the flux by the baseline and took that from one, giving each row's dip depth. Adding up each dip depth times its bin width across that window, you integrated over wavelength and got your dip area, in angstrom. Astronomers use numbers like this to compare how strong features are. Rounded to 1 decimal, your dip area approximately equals -1.3 angstrom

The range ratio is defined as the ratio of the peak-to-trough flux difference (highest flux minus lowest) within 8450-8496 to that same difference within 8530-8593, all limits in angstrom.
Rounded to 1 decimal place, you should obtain 0.2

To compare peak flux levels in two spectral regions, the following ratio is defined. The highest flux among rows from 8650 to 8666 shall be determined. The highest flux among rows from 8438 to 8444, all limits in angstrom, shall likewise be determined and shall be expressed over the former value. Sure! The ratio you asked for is 1.01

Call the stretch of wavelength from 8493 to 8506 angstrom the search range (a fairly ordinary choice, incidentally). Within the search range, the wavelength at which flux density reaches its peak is 8493.50 angstrom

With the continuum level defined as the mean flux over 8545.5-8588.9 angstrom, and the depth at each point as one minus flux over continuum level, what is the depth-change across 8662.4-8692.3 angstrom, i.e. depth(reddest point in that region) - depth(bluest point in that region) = -0.19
